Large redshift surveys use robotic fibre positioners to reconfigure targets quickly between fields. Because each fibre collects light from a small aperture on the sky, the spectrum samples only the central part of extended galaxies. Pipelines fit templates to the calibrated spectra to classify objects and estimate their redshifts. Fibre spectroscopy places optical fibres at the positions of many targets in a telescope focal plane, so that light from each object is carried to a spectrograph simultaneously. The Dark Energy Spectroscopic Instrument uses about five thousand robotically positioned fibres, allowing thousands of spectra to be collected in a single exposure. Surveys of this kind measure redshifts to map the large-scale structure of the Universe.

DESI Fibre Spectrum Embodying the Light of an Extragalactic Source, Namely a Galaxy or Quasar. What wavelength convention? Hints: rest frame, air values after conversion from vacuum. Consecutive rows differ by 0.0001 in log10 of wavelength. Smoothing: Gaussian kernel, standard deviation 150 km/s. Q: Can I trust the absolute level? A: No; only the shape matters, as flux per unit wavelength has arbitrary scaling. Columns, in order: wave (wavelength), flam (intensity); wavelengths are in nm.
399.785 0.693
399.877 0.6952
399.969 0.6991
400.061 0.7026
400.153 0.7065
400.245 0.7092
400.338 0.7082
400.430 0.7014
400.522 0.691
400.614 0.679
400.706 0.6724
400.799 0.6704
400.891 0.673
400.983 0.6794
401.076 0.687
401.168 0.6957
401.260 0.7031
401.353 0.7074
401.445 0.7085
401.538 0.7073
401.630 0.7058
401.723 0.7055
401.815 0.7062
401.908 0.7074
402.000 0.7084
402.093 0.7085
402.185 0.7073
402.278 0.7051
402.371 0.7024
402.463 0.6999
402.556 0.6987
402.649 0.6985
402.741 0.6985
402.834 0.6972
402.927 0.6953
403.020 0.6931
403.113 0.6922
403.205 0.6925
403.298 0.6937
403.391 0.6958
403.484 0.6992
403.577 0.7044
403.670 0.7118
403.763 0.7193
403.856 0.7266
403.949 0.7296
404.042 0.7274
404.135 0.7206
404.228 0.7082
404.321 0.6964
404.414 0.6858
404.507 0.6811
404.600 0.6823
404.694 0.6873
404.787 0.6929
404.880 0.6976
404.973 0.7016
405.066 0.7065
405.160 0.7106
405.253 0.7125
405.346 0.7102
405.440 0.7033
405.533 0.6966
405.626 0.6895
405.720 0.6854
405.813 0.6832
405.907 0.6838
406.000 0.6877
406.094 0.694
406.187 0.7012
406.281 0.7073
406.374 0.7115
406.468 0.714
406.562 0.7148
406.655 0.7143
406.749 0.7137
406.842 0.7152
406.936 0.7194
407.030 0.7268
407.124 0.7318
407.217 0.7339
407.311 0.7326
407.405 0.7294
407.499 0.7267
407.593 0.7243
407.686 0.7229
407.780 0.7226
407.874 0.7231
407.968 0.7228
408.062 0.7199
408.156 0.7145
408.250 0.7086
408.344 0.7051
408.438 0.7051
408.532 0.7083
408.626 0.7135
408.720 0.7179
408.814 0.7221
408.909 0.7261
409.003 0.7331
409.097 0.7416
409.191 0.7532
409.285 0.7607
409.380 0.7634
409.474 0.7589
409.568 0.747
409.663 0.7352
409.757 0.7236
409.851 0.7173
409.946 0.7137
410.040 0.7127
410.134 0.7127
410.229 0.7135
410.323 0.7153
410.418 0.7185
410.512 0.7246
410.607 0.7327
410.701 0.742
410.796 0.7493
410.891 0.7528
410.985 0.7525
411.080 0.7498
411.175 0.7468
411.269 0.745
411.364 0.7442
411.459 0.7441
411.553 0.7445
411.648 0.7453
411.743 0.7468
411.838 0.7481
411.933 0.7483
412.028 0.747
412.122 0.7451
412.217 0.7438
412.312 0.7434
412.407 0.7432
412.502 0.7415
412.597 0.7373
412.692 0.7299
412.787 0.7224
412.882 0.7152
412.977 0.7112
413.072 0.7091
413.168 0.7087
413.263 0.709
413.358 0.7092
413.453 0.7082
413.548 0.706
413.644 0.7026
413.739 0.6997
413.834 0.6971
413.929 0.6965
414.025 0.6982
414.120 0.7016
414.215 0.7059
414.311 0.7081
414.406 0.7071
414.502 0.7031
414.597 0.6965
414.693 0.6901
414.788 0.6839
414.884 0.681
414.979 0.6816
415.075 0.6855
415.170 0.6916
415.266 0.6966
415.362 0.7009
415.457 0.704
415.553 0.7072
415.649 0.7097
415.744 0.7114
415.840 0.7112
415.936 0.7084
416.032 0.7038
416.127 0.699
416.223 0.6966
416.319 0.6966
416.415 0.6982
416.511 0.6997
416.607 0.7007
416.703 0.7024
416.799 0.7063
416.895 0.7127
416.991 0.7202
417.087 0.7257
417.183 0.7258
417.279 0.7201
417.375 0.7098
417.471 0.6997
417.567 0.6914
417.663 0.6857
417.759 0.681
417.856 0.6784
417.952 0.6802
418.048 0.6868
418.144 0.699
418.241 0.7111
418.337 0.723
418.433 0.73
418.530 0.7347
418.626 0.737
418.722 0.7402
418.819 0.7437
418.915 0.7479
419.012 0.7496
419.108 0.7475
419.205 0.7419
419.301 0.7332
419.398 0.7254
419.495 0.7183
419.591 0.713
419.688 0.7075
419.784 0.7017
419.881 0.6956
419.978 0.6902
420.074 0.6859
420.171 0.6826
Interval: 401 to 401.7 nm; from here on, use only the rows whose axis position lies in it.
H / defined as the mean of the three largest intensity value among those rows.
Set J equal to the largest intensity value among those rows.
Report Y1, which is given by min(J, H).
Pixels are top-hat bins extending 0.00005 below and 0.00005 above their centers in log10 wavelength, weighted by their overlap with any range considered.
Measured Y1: 0.708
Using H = 0.708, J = 0.7085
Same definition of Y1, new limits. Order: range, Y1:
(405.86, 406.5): 0.711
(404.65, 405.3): 0.710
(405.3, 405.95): 0.703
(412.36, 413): 0.741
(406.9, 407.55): 0.733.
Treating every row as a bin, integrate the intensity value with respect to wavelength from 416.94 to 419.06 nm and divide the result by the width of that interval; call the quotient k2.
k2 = 0.715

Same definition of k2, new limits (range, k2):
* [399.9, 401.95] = 0.697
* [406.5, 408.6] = 0.720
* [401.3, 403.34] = 0.702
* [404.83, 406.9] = 0.703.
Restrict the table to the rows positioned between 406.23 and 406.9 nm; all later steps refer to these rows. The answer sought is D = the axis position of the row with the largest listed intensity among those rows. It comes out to 406.842 nm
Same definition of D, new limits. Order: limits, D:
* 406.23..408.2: 407.217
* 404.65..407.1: 407.030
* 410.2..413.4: 410.891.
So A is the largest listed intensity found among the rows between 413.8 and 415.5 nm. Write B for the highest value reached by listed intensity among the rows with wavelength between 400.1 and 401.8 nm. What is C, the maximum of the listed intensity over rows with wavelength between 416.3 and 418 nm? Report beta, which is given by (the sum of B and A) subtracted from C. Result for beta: -0.69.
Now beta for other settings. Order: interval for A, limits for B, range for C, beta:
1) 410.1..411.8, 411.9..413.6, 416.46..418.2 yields -0.78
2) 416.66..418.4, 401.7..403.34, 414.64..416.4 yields -0.72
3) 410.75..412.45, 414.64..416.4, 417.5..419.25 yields -0.71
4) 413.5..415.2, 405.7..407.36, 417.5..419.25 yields -0.69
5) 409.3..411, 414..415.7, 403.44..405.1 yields -0.74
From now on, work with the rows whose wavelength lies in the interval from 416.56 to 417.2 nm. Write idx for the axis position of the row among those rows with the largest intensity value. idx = 417.183 nm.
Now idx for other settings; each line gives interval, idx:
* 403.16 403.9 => 403.856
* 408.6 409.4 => 409.380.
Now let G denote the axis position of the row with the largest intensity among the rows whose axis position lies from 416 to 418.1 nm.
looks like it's 417.183 nm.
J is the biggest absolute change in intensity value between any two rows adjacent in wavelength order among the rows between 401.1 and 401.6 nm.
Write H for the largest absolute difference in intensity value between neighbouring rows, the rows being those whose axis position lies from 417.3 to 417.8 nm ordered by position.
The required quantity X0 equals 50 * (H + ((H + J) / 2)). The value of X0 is 0.94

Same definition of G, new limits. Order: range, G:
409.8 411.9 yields 410.891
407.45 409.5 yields 409.380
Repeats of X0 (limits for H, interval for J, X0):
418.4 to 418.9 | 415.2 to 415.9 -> 0.46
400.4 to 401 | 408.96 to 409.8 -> 1.20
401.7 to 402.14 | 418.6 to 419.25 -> 0.23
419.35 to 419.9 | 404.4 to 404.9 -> 0.67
